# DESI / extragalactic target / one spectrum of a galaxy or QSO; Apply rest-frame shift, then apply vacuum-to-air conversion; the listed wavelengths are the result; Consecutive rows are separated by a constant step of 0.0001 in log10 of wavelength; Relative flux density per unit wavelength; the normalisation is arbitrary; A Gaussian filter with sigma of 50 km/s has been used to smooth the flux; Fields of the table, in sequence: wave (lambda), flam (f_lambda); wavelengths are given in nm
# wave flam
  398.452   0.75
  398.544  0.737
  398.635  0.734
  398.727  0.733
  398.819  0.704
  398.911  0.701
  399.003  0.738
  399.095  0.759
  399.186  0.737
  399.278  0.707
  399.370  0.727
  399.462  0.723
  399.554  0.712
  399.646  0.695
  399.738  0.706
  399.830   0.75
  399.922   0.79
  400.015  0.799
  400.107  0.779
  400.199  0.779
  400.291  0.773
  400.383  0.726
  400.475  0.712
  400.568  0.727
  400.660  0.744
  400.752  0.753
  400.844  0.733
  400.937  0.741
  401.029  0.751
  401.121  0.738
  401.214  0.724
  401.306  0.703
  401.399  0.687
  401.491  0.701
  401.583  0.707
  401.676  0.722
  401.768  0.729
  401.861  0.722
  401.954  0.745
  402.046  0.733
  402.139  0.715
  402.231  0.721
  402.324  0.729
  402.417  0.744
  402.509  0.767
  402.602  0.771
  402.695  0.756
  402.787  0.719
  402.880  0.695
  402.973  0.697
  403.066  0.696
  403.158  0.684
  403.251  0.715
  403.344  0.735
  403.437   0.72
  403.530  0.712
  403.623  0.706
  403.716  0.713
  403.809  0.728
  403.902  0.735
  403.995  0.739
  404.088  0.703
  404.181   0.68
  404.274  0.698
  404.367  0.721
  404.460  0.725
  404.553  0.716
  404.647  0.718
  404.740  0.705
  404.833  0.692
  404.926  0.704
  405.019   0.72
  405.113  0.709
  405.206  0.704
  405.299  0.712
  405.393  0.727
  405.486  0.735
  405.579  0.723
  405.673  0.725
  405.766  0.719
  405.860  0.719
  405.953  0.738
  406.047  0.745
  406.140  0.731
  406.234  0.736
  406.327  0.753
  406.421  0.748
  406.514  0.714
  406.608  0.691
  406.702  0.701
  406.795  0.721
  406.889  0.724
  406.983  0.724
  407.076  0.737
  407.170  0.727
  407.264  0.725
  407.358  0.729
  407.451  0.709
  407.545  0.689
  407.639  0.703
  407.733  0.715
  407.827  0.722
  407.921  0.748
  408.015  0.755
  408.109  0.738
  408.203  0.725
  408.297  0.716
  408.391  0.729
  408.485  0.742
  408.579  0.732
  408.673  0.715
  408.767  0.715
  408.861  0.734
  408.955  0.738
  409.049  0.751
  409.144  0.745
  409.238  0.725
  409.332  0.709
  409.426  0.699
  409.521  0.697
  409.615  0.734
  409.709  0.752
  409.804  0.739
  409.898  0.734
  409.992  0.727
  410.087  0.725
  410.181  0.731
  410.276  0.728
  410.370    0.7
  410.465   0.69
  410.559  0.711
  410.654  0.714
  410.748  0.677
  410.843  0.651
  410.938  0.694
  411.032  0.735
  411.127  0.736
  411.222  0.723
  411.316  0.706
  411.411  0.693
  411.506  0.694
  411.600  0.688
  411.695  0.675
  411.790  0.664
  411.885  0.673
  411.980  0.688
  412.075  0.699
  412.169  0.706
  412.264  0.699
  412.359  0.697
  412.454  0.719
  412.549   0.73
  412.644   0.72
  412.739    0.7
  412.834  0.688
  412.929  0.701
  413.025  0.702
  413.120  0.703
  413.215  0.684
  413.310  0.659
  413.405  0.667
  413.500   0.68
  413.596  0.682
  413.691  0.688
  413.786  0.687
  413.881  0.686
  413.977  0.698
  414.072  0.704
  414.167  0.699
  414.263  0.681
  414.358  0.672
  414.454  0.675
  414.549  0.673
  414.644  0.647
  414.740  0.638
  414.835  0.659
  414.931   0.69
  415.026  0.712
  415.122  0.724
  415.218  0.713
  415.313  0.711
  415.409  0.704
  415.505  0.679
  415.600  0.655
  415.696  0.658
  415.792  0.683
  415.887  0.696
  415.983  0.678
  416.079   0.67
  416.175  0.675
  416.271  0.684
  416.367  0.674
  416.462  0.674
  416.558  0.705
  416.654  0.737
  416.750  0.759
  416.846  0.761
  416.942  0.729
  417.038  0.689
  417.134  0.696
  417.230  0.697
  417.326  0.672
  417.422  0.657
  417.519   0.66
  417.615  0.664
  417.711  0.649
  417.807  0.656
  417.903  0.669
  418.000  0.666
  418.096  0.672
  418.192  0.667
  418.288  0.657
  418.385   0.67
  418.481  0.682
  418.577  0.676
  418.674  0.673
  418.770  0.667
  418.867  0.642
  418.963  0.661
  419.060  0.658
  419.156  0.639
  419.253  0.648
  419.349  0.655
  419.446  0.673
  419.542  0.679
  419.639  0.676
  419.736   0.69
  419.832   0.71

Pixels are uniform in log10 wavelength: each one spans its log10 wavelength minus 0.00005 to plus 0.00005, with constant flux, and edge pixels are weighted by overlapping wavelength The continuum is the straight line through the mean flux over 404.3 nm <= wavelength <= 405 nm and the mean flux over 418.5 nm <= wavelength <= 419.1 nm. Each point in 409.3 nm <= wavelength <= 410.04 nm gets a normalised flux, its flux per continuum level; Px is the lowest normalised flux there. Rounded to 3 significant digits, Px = 1.00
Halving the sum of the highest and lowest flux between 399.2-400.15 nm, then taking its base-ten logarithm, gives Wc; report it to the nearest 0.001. -0.127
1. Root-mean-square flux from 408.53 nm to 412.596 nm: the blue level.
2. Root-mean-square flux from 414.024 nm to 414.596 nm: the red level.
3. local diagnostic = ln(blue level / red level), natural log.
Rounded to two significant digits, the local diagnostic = 0.040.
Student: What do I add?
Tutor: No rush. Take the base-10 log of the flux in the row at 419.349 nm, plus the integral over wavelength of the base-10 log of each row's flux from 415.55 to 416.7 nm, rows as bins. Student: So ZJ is -0.375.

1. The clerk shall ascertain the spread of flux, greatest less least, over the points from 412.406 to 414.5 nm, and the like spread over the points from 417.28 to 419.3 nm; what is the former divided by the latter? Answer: 1.65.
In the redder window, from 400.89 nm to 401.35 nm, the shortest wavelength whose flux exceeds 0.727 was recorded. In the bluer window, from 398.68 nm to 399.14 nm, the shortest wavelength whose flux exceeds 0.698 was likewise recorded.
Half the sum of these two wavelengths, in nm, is 399.83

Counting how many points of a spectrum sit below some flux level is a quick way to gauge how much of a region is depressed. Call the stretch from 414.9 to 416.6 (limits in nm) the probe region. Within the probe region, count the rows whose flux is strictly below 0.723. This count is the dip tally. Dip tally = 17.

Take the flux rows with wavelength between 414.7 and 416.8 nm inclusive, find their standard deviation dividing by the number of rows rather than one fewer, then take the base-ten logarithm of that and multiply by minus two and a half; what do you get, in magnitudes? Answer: 3.88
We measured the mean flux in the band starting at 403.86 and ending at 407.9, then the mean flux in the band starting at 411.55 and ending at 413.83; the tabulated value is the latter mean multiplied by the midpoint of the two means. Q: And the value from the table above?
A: 0.488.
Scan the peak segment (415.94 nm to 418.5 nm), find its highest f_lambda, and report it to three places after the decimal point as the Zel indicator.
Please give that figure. 0.761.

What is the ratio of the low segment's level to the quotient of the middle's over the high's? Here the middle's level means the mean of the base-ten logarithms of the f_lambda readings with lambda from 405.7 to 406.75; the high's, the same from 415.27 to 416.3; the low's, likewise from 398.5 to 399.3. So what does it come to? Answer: -0.166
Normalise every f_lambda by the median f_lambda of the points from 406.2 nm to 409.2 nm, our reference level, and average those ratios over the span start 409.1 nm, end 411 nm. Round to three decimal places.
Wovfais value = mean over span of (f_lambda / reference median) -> 0.984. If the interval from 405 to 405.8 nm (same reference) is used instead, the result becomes 0.991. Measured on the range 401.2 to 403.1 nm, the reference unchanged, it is 0.996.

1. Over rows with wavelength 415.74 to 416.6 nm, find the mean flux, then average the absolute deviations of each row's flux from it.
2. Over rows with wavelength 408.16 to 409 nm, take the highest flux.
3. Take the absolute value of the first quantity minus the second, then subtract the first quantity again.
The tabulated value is 0.724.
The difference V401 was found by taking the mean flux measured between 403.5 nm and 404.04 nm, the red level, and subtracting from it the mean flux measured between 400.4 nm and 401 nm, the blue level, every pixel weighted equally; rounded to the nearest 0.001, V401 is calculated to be -0.013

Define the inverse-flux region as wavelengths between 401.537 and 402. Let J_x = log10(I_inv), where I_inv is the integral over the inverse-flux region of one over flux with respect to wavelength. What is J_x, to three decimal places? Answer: -0.195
